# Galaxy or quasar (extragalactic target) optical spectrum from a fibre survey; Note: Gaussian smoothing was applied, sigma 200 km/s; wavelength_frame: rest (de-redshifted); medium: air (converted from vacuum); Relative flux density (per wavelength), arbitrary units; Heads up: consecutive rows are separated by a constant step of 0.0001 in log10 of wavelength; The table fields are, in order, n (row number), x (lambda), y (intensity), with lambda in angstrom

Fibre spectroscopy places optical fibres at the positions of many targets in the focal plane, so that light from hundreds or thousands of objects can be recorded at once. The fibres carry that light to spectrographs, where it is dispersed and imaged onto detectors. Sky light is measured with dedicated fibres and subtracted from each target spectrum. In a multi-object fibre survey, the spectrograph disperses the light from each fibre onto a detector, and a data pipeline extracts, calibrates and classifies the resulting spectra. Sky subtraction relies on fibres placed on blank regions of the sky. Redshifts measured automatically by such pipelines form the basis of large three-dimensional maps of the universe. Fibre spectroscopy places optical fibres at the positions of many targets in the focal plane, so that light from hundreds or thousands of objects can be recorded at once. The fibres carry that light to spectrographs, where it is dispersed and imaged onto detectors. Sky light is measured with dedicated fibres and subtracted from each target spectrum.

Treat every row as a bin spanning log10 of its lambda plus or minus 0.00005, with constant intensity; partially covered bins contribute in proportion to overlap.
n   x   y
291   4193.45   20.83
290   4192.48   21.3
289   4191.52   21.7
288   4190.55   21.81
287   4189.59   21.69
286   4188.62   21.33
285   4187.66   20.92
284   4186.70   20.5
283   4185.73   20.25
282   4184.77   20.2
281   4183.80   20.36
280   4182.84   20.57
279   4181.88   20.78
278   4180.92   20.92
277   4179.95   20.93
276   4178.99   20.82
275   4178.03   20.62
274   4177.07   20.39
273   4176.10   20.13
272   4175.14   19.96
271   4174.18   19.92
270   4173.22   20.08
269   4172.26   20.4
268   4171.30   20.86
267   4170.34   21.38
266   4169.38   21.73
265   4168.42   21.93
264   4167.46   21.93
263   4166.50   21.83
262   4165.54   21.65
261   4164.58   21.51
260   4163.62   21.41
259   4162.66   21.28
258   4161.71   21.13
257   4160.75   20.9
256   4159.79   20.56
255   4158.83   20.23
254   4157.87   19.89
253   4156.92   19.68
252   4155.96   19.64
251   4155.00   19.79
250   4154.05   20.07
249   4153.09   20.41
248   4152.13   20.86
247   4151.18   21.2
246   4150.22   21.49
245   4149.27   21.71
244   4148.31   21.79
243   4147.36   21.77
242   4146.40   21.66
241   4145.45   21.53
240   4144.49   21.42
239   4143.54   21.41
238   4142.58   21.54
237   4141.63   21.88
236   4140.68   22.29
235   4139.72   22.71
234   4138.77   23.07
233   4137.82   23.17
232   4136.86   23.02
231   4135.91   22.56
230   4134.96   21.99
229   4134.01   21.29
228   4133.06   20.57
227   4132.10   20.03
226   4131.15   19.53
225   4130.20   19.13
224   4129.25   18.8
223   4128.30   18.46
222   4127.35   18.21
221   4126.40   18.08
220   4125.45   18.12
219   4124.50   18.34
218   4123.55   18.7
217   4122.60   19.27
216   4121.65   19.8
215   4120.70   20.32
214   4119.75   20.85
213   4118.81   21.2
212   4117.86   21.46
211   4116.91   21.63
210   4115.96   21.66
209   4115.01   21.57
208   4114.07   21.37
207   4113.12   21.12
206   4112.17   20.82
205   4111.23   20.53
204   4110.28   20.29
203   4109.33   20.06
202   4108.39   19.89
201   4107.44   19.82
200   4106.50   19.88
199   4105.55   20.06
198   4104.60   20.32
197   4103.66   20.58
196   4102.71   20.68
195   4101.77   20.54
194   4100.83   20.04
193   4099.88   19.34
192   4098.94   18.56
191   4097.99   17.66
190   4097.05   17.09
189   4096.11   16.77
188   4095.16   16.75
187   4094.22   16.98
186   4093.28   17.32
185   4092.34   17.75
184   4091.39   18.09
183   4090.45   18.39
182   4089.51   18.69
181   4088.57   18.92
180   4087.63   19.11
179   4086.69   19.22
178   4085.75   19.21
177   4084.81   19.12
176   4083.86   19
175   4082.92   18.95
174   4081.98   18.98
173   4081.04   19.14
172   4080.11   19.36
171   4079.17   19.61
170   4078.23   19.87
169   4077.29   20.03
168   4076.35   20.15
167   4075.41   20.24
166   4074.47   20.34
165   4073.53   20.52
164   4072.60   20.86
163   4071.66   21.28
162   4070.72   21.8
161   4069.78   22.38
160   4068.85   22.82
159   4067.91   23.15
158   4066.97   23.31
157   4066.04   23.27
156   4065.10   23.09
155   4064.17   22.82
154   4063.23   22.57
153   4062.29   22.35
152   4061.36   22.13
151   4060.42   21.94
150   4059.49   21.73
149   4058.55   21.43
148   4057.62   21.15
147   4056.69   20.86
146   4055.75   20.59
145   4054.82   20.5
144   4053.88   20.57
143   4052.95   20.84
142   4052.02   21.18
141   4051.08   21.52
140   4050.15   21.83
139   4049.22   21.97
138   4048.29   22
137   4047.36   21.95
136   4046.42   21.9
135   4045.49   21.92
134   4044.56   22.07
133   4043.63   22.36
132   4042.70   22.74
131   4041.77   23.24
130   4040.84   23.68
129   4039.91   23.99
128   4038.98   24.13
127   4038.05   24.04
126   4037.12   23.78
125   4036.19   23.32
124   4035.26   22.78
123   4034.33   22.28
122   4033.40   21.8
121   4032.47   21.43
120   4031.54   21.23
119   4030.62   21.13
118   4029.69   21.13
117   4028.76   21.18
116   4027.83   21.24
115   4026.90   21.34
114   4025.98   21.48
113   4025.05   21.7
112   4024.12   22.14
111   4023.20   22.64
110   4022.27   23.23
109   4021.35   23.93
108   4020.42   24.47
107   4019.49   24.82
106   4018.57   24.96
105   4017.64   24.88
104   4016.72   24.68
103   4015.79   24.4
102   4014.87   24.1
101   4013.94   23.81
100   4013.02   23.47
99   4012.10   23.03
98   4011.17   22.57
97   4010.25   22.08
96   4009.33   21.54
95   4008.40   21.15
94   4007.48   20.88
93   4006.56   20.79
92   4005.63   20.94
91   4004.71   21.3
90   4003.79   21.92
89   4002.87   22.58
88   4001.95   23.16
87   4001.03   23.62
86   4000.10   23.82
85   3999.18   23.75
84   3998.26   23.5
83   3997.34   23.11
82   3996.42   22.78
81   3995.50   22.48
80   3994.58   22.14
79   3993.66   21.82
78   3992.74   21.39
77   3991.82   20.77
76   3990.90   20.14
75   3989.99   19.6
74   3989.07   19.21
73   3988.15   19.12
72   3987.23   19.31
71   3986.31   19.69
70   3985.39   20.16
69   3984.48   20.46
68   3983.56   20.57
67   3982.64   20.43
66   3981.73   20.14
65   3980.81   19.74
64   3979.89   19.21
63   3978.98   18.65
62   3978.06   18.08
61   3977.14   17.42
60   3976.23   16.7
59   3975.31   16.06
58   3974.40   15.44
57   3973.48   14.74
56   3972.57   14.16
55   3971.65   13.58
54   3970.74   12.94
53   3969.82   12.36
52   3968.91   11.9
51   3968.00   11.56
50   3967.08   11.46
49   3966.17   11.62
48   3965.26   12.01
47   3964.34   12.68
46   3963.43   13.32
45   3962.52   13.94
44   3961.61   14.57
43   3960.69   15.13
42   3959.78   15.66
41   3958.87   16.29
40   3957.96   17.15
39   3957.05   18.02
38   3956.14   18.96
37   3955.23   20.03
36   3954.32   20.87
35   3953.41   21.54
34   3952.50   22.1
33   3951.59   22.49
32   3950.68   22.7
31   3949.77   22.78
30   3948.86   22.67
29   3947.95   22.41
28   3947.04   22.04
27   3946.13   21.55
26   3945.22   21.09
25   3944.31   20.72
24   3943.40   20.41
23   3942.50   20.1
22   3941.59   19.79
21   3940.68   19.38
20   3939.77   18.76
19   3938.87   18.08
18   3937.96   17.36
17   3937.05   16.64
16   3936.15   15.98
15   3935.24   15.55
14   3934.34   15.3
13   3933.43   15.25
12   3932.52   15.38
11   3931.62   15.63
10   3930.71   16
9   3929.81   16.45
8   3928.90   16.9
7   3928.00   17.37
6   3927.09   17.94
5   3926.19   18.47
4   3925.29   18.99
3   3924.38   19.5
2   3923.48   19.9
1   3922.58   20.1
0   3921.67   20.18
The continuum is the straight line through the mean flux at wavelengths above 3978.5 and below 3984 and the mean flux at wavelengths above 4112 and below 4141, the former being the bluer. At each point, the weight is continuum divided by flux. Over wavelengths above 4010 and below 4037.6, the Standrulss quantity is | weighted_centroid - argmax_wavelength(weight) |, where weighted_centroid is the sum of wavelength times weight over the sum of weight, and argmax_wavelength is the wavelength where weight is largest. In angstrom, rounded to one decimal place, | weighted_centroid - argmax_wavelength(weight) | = 6.7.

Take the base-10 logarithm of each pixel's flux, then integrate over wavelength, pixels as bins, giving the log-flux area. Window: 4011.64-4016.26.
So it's 6.36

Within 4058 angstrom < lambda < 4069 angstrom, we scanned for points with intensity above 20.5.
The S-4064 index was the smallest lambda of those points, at 4058.55 angstrom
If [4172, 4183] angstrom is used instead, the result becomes 4178.03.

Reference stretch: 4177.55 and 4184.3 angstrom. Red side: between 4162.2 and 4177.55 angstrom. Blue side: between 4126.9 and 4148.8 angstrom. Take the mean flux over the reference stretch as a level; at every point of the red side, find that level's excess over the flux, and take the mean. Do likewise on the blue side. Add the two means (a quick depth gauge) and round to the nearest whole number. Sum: -1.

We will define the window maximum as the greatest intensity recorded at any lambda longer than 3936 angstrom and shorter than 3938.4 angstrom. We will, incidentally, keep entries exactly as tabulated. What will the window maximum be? 17.36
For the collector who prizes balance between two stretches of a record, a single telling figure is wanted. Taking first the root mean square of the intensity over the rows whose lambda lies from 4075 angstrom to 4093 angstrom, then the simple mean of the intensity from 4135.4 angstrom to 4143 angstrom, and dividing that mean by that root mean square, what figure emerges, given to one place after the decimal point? 1.2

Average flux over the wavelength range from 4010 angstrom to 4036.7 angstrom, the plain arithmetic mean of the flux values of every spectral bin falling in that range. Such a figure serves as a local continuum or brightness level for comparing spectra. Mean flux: 22.8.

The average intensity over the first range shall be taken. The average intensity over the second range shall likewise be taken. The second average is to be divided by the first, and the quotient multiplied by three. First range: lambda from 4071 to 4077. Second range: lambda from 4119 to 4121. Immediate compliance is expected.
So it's 3.0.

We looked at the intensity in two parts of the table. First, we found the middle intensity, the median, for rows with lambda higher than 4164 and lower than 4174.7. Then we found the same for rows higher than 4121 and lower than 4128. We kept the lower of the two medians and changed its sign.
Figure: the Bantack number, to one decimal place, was -18.3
